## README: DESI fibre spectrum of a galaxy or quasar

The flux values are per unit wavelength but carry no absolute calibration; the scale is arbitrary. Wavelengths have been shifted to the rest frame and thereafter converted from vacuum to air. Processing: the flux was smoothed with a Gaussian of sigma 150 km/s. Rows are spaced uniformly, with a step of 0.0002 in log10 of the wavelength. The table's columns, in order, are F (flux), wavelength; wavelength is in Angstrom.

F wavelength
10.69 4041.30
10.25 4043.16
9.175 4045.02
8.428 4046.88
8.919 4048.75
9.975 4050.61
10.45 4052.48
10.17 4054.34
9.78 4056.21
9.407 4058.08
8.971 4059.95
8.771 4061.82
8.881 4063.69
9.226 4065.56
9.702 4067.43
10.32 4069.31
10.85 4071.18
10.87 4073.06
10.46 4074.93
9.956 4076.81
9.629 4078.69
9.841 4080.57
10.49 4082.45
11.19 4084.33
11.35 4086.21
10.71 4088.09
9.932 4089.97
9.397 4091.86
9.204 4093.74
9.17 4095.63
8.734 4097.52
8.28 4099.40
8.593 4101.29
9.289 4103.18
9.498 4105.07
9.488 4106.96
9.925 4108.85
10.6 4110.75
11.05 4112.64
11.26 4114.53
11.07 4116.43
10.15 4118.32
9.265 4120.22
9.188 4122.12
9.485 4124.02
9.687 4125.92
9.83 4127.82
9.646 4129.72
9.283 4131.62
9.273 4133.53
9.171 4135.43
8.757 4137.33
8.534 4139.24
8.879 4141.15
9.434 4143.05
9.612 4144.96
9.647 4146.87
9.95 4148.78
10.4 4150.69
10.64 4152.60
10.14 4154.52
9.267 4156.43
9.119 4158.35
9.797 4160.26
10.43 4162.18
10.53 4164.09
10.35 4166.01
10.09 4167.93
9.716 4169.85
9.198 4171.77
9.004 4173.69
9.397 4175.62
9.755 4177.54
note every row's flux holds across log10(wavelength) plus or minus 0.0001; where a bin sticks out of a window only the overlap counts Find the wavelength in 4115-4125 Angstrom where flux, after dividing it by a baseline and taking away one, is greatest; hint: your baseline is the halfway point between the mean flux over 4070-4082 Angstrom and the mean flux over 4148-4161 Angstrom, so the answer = 4116.43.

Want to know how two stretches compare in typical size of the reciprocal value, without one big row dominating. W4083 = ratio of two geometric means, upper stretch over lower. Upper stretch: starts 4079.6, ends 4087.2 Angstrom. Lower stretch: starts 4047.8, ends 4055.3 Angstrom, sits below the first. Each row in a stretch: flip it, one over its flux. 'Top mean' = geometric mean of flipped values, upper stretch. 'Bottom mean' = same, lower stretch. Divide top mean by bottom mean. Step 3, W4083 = 0.92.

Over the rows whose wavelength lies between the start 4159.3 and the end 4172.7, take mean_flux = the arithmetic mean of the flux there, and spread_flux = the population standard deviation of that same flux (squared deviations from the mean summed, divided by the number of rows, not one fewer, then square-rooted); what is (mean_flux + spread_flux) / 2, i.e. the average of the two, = 5.23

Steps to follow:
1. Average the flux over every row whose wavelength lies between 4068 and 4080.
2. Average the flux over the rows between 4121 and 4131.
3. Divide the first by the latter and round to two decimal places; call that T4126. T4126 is 1.08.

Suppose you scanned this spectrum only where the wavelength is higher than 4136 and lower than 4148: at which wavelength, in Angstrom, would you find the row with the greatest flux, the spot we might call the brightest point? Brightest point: 4146.87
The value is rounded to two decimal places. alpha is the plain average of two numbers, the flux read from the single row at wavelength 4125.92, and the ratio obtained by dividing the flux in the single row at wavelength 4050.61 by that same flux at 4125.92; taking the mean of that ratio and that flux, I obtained 5.36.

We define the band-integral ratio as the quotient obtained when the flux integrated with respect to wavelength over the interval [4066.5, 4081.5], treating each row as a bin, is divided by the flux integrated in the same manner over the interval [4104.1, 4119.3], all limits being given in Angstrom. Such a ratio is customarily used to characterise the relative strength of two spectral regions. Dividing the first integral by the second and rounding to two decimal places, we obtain 0.97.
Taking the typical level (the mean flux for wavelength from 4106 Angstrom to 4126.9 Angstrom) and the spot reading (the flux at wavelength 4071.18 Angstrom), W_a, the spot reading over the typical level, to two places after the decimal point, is 1.07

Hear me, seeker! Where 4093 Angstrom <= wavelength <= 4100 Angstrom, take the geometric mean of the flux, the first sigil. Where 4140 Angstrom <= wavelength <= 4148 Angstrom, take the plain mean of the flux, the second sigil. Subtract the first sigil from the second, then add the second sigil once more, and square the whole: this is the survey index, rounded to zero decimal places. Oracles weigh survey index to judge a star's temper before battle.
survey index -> 99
